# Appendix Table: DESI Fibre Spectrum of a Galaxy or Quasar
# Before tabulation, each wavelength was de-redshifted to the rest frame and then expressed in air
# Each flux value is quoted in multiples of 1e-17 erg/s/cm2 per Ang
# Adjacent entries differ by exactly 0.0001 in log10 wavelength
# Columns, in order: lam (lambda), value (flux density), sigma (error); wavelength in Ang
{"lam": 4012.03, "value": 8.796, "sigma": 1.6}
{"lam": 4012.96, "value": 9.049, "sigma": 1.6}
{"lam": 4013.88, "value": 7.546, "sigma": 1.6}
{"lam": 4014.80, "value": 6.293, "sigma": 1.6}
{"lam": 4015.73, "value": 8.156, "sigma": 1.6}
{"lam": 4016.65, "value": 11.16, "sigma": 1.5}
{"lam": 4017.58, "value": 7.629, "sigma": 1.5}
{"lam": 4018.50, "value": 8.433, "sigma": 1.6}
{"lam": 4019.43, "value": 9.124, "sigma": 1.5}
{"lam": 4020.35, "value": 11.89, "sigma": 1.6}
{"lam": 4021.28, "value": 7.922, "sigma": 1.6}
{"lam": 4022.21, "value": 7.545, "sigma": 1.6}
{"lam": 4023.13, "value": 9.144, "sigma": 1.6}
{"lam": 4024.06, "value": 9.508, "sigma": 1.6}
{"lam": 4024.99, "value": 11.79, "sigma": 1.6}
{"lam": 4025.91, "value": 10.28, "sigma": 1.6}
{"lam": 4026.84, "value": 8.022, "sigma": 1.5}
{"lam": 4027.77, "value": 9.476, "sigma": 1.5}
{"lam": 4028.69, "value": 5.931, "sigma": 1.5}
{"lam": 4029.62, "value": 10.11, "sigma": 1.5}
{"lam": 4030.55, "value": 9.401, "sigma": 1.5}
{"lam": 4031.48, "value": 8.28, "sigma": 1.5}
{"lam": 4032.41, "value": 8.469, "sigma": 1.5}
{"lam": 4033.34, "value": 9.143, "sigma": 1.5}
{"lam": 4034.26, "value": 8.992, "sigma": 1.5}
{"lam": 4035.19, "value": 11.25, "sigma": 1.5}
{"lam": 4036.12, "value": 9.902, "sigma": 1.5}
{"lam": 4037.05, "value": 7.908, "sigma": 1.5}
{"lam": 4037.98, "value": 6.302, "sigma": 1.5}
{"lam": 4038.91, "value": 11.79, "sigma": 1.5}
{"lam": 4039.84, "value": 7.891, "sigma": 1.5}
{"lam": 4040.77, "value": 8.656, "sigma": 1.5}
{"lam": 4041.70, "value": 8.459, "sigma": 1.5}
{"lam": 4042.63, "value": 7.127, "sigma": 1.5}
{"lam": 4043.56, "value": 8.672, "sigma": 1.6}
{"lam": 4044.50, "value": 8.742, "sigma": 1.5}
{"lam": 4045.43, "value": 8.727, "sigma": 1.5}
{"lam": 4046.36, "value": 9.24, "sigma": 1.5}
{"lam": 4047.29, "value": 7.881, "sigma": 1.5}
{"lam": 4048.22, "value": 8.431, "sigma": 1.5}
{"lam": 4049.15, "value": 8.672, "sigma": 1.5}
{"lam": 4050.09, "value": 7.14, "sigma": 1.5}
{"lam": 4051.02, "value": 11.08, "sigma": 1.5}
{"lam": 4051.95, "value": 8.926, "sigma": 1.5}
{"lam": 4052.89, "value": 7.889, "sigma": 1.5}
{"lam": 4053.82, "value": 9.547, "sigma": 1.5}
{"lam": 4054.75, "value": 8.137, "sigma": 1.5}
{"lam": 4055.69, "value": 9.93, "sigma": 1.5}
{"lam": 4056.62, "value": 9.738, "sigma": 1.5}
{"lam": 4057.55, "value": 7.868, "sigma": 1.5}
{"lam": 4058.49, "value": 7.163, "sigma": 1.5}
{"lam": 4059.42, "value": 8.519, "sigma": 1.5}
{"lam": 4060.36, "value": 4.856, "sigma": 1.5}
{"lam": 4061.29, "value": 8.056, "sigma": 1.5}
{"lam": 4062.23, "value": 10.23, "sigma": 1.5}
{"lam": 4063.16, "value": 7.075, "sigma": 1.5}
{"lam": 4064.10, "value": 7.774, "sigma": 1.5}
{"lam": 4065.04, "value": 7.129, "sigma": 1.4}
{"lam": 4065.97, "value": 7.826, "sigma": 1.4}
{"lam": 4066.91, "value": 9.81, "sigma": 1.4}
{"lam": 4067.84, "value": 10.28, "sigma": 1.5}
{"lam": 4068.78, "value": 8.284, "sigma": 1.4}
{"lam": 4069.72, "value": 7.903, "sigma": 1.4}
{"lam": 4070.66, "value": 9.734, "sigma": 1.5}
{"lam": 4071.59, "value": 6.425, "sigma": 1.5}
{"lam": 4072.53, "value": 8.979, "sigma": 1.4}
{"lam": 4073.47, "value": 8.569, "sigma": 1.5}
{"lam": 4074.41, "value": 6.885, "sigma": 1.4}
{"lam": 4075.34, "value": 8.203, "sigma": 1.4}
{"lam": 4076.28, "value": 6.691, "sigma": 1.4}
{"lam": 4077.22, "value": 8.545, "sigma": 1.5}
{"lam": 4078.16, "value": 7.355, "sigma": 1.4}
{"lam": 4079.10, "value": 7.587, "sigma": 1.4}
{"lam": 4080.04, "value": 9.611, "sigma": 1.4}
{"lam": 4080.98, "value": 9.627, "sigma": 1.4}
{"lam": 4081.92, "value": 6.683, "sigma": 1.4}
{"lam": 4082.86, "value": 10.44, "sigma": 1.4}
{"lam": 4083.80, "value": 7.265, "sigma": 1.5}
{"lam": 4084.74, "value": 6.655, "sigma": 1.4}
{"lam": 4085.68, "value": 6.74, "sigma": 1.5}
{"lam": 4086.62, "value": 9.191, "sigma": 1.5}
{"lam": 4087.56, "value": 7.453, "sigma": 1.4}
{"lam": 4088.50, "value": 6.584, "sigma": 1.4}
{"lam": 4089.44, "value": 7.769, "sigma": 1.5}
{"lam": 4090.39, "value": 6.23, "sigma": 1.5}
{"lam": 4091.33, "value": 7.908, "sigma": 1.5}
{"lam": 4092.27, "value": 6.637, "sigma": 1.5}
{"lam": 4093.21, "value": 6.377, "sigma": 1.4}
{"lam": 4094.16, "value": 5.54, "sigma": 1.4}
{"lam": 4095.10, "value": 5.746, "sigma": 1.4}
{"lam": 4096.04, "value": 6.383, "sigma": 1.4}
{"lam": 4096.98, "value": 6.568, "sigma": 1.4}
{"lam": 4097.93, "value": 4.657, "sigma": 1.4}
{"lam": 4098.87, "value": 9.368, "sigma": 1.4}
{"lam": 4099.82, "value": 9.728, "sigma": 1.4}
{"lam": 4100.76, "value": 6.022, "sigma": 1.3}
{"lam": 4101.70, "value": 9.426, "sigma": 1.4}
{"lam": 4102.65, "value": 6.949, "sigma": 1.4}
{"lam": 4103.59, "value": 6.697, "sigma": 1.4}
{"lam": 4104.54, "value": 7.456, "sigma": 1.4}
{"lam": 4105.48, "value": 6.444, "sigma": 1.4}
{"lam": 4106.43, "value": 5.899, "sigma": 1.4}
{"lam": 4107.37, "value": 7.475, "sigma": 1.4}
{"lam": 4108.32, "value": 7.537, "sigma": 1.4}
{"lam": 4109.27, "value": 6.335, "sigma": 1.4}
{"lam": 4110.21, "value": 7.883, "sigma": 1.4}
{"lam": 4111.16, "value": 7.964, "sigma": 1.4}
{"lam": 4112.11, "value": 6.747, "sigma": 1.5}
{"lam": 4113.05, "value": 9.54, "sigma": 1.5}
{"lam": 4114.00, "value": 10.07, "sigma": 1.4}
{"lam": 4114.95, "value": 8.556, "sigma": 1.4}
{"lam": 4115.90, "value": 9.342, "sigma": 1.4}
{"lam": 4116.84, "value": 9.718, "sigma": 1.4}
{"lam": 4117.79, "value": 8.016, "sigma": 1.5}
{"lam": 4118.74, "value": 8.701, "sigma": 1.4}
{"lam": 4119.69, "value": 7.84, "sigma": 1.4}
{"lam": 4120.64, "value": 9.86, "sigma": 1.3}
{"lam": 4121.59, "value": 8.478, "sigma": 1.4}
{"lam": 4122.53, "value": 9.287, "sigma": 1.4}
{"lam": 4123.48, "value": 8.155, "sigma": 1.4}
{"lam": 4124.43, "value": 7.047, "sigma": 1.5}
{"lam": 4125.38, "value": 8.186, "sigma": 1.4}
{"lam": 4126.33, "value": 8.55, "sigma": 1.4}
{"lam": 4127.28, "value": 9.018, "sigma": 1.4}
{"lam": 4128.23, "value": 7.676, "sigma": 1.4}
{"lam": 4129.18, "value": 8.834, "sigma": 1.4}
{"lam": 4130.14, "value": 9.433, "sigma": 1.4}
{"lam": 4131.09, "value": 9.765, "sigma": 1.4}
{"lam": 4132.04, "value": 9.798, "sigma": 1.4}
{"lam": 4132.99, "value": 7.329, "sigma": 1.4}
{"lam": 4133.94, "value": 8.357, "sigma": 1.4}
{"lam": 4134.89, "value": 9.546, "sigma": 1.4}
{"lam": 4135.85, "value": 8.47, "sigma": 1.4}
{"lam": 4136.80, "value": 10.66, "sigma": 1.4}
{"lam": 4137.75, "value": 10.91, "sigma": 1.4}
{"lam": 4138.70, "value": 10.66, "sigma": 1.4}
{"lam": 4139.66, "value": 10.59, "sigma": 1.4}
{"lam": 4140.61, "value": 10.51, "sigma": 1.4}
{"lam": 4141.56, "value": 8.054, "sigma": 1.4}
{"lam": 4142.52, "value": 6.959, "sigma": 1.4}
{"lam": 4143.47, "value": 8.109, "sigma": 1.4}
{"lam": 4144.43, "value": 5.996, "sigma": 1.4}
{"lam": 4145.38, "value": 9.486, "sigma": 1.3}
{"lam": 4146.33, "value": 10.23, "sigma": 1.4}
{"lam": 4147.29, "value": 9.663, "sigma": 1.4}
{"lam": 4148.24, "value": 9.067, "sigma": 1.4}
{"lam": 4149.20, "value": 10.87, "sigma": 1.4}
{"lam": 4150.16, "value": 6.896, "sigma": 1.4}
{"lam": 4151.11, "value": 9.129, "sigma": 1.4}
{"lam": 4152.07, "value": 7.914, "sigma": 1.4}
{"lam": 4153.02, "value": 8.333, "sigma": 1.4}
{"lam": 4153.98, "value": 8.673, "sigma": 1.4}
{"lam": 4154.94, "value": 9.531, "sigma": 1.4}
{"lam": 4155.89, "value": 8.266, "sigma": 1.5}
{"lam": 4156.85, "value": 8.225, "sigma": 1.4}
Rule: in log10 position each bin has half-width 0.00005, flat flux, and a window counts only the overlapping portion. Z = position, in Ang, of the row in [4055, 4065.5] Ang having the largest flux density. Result 4062.23 Ang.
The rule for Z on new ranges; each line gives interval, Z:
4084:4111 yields 4099.82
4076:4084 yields 4082.86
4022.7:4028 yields 4024.99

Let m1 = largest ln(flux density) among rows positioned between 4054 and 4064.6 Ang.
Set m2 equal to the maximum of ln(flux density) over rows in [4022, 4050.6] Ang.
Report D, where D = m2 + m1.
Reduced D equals 4.79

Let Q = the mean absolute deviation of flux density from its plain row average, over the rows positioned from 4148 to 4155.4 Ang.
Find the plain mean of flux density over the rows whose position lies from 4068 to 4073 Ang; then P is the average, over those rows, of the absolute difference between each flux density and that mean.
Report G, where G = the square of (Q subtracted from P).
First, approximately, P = 0.88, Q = 0.85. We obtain 0.00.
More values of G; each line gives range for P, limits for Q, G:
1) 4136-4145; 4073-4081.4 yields 0.63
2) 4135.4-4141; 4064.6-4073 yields 0.22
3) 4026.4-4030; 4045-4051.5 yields 0.36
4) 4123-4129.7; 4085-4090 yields 0.06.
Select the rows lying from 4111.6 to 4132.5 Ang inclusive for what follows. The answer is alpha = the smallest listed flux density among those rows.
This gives 6.747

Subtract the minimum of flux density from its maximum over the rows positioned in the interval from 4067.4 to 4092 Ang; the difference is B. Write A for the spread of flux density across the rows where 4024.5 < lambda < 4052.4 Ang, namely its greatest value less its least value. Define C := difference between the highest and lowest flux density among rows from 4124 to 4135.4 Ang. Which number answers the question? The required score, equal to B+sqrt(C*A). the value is 8.2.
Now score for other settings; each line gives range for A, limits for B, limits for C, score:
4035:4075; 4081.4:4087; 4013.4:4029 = 10.2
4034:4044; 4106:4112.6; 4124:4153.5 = 7.3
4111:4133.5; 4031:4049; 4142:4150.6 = 9.5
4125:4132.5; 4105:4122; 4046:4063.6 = 7.8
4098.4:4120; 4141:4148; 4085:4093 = 7.7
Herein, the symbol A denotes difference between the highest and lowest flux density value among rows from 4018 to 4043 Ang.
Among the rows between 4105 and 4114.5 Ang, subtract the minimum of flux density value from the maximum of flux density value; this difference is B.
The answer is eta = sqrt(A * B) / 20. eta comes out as 0.249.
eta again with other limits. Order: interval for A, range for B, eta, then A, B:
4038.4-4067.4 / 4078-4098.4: 0.317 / 6.9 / 5.8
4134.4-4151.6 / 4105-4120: 0.226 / 4.9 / 4.2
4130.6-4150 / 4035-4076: 0.292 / 4.9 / 6.9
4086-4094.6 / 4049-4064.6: 0.238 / 3.7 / 6.2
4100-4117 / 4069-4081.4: 0.186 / 4.2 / 3.3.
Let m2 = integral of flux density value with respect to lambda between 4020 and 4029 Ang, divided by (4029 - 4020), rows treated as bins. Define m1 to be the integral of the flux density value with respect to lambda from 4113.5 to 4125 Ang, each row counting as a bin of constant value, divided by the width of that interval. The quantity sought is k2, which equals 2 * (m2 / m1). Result 2.10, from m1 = 8.75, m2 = 9.17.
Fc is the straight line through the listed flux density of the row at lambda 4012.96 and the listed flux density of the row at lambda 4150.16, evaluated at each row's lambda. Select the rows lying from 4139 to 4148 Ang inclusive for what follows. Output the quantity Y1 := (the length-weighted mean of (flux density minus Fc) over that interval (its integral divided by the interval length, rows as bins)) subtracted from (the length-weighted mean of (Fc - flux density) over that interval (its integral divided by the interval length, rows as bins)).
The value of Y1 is -3.77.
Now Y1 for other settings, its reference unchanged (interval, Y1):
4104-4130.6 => -1.60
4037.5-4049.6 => 0.13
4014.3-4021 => 0.11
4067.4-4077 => -0.16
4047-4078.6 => -0.03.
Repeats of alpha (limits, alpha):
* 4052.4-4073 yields 4.856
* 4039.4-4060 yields 7.127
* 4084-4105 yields 4.657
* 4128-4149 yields 5.996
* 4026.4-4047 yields 5.931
